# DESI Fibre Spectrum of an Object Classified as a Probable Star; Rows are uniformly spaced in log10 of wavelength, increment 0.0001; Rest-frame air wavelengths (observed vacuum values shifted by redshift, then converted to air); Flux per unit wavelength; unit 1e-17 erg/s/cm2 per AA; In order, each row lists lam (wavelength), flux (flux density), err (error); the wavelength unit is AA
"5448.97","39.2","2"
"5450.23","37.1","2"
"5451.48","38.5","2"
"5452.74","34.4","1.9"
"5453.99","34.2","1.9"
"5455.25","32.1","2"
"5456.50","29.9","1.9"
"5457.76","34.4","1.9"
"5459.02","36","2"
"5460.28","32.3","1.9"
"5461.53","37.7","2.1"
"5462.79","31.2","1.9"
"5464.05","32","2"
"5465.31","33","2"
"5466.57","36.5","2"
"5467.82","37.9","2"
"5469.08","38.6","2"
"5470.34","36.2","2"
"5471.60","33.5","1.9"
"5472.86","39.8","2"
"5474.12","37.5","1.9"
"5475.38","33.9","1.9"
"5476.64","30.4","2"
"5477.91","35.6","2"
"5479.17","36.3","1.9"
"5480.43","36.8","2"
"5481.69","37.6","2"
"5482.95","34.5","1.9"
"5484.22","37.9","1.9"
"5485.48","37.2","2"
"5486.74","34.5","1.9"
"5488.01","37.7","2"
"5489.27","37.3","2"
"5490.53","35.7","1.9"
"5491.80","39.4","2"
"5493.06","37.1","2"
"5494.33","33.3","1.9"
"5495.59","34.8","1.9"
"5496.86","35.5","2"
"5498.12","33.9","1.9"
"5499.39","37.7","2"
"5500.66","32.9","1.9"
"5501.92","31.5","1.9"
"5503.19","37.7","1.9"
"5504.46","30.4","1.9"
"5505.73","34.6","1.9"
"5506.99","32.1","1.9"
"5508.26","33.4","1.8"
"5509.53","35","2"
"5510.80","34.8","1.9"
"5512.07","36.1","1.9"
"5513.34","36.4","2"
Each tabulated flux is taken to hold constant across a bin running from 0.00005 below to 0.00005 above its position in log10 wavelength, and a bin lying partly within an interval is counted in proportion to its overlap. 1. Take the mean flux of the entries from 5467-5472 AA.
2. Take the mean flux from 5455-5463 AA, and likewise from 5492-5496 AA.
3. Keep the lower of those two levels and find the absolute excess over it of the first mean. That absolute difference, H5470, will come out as 3.2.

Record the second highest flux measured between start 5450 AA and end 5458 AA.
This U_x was 37.1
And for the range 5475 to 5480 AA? 35.6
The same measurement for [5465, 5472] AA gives 37.9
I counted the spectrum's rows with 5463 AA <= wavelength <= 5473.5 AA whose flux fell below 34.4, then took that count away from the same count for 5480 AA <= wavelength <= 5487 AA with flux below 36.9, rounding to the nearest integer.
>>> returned 0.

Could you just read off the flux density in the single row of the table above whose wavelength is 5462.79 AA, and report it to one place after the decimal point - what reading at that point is 31.2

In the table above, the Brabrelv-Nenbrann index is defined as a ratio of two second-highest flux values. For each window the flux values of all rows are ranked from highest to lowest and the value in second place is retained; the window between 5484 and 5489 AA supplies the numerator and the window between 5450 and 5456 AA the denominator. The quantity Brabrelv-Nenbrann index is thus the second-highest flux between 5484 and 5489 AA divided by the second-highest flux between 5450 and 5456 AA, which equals 1.02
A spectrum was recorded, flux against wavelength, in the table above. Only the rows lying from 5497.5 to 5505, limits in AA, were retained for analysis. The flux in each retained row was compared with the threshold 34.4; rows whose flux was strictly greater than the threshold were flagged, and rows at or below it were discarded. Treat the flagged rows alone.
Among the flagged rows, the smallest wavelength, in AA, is 5499.39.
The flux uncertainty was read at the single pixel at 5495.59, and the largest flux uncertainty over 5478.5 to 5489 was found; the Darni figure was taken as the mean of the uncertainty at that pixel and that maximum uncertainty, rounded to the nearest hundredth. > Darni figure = 1.95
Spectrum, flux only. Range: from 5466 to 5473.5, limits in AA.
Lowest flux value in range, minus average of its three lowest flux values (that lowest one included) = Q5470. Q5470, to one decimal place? -1.9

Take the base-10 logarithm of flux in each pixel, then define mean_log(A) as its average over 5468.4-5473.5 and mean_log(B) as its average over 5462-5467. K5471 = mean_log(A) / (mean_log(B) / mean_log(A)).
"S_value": 1.62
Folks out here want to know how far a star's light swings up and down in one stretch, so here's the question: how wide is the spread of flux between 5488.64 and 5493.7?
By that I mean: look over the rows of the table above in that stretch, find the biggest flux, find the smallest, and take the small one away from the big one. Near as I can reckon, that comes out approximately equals 3.7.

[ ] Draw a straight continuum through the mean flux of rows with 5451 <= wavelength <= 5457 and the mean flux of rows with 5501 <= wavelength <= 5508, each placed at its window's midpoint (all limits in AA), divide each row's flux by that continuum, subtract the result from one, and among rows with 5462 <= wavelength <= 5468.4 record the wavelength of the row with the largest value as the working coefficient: 5462.79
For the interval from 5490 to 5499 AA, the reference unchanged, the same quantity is 5494.33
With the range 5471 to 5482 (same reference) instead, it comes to 5476.64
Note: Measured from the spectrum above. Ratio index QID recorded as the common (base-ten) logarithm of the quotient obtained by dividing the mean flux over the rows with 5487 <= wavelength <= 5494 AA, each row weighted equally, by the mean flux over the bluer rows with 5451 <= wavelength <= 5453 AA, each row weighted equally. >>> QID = 0.01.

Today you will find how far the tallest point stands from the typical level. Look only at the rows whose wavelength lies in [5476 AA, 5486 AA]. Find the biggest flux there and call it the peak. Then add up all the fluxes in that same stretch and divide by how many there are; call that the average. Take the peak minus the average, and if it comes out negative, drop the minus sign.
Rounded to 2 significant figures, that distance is 2.1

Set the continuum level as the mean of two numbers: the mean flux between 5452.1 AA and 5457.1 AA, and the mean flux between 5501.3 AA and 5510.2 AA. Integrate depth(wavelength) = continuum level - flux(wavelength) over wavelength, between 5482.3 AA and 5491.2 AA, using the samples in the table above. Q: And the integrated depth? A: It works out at -29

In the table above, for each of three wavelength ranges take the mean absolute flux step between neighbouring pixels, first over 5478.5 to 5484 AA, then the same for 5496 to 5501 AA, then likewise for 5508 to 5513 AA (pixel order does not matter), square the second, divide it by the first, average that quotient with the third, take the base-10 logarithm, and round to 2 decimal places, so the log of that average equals 0.65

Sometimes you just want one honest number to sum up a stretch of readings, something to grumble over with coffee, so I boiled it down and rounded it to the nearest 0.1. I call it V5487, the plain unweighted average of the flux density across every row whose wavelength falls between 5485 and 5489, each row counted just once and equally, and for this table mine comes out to 36.5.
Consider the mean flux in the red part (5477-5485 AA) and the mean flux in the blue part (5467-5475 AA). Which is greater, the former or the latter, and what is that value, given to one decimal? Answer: 37.2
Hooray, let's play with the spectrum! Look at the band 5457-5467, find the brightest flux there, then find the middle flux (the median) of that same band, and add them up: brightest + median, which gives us 71.4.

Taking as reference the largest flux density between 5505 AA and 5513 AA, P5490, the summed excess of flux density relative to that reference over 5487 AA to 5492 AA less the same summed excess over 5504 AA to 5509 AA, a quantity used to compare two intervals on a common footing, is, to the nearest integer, 20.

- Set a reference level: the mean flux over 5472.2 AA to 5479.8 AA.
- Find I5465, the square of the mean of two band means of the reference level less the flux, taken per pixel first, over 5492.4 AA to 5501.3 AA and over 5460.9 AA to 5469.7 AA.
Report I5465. 0.2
